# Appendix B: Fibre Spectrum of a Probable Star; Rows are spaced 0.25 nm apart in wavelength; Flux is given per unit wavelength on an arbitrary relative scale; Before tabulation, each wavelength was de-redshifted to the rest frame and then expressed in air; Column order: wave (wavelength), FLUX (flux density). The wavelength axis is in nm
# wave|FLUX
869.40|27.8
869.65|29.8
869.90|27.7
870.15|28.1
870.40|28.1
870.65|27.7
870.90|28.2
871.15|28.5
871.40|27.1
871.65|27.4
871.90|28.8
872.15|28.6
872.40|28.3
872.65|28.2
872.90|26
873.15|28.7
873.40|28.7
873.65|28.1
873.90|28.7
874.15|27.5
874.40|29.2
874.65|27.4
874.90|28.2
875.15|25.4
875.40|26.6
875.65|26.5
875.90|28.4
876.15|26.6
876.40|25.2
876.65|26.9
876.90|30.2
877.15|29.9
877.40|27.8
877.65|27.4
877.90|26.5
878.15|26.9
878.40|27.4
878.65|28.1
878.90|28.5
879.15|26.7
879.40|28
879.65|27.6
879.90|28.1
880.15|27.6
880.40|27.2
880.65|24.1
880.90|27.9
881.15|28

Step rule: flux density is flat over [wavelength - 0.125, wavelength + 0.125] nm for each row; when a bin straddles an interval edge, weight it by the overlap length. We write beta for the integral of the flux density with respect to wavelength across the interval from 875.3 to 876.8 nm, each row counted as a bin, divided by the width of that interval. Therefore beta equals 26.8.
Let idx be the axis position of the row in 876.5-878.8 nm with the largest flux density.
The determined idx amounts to 876.90 nm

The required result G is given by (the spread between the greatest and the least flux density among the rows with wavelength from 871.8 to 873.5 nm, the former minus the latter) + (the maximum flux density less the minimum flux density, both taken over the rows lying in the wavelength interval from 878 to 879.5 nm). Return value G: 4.6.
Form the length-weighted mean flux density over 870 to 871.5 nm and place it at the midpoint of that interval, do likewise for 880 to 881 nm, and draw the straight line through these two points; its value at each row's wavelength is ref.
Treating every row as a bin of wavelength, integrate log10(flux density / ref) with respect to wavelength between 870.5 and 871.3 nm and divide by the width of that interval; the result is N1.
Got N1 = 0.0024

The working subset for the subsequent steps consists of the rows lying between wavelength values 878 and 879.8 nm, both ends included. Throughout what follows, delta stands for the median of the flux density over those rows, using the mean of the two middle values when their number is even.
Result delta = 27.6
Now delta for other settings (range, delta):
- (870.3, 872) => 28.1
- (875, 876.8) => 26.6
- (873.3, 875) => 28.2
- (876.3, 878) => 27.4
